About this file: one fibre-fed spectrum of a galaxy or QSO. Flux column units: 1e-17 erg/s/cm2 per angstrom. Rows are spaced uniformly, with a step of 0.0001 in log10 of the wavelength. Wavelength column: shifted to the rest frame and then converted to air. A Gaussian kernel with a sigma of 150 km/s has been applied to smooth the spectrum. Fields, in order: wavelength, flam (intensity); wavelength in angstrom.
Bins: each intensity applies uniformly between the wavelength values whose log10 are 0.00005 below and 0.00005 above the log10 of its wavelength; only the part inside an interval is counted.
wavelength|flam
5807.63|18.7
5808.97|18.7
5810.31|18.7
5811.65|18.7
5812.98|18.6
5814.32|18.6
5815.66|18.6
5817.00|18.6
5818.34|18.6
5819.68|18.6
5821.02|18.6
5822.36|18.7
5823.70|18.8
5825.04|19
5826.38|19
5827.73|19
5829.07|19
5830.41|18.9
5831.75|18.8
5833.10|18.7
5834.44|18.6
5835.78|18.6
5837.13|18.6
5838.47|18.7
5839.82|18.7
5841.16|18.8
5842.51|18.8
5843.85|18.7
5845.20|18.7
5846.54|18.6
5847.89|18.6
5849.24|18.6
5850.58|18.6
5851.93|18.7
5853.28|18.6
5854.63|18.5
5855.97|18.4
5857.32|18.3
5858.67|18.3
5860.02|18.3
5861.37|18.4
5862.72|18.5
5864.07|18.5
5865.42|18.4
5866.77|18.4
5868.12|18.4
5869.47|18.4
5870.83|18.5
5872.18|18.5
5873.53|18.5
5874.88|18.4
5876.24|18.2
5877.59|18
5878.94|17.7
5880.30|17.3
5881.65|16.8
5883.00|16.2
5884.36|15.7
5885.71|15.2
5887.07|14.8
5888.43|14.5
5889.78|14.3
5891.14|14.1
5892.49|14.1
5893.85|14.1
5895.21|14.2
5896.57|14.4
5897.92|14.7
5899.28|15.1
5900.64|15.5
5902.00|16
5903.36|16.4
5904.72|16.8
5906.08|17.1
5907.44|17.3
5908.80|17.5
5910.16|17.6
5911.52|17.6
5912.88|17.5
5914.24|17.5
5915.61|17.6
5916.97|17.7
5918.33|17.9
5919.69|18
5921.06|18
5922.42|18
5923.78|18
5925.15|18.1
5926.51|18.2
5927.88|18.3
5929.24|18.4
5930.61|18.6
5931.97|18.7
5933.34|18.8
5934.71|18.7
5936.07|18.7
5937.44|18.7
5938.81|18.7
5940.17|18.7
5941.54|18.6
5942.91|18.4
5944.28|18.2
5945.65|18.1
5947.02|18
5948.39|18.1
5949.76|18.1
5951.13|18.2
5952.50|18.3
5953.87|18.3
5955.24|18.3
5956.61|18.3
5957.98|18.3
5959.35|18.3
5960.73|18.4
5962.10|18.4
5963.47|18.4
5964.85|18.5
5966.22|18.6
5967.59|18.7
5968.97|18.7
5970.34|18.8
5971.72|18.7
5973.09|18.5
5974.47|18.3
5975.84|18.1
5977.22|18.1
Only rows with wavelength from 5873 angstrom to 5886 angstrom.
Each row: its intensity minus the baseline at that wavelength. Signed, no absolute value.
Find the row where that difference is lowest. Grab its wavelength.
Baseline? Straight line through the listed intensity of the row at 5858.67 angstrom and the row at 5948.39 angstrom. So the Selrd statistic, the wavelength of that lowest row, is 5885.71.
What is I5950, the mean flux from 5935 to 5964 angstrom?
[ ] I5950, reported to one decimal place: 18.4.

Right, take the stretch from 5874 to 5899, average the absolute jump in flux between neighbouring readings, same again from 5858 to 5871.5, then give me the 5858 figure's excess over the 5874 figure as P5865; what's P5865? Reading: -0.24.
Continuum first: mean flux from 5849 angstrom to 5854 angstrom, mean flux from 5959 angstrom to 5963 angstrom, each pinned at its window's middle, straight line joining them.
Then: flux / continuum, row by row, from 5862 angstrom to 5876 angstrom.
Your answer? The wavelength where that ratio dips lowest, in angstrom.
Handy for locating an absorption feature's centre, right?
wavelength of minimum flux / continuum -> 5865.42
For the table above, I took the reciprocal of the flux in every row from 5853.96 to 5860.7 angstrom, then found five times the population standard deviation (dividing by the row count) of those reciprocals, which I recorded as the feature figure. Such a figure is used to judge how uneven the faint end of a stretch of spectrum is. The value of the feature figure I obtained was 0.0012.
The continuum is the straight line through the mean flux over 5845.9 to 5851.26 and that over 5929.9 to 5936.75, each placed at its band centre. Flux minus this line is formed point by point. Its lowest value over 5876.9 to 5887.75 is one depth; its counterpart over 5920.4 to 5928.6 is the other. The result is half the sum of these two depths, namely -2.3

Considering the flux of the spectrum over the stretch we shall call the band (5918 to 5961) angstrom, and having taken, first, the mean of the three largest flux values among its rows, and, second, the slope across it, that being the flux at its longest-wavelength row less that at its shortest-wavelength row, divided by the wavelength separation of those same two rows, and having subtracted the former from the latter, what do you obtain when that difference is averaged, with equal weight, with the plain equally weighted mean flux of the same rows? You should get -0.20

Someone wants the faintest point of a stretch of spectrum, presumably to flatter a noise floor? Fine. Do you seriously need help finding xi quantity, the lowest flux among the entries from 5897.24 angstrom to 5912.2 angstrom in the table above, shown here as 14.7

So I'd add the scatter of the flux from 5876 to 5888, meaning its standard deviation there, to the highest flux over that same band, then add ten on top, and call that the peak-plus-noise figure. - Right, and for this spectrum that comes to 29.4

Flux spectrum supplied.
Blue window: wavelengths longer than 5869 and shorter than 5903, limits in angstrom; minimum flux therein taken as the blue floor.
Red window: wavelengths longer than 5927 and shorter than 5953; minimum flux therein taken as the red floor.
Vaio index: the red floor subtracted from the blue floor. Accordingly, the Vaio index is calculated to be -4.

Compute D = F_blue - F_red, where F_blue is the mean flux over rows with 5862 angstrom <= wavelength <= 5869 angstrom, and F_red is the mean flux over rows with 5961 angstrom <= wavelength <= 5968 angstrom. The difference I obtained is -0.1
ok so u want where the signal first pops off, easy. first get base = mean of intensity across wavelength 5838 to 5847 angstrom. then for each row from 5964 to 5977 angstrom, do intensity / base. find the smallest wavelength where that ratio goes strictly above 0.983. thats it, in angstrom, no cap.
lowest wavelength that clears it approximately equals 5964.85 angstrom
